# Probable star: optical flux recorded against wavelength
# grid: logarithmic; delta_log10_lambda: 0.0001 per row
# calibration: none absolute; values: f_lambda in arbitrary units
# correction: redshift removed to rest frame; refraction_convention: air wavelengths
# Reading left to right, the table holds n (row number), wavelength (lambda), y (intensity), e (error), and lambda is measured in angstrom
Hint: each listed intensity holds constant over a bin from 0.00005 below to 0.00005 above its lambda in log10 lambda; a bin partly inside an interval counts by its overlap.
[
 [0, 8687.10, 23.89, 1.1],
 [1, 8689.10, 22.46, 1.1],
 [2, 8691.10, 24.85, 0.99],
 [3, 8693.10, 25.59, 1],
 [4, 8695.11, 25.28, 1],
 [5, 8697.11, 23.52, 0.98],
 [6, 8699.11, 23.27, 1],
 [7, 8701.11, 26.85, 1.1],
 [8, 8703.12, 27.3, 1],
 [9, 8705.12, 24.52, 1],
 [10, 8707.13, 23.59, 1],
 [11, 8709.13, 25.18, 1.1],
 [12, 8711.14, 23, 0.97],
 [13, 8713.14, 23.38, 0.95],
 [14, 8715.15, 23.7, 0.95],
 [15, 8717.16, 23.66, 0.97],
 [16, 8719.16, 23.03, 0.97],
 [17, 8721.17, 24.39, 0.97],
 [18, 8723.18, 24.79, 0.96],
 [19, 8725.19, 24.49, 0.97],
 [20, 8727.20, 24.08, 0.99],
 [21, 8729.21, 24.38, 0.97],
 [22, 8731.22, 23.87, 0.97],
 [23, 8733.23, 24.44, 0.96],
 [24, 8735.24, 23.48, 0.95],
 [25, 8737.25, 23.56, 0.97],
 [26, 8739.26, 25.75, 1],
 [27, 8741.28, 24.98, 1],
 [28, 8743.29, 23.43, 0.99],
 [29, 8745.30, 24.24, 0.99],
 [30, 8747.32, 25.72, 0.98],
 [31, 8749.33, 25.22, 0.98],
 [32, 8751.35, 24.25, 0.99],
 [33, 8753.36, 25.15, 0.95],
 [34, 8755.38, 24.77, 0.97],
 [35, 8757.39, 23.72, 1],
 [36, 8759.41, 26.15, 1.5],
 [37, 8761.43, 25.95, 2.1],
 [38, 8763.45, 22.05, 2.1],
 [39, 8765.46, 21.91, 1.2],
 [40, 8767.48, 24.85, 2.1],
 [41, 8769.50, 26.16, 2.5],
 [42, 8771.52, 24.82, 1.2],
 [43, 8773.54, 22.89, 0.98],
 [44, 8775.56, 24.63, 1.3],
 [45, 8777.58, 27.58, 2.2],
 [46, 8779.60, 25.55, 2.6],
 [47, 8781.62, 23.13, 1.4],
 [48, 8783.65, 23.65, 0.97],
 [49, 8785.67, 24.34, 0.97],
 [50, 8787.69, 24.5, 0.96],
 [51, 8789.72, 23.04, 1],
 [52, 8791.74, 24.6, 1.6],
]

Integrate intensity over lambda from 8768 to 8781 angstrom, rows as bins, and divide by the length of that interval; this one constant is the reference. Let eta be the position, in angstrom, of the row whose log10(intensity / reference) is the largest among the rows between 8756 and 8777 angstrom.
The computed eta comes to 8769.50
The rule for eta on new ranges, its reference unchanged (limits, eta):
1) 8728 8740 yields 8739.26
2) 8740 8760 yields 8759.41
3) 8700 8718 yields 8703.12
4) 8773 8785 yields 8777.58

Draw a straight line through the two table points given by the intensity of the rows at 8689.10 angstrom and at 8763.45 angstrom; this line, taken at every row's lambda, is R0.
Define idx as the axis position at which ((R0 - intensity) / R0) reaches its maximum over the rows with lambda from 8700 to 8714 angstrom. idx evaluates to 8711.14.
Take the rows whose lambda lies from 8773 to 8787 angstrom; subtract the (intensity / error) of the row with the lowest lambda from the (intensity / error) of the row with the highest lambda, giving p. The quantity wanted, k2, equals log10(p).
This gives 0.2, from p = 1.7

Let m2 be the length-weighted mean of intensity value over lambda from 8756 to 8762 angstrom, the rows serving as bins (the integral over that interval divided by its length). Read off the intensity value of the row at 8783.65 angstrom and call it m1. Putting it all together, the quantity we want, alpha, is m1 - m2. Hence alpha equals -1.5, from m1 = 23.65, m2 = 25.2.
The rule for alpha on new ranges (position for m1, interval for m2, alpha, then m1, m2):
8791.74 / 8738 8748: -0.1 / 24.6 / 24.7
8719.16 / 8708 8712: -1.1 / 23.03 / 24.1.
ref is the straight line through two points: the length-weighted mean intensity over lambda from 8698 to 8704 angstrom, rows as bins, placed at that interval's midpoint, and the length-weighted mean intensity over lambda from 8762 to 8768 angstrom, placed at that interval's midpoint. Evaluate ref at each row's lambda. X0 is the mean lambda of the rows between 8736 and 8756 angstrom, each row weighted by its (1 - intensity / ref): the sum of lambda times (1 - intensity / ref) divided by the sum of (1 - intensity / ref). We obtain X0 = 8749.0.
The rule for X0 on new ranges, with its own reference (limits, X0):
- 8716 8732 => 8721.5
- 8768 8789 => 8778.4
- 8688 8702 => 8693.1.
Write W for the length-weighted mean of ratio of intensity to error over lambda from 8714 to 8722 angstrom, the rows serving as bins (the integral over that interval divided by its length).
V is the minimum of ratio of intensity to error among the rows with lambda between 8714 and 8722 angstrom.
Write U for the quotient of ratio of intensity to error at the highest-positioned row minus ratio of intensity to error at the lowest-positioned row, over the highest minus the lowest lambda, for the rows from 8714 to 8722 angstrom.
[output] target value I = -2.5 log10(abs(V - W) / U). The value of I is -3.5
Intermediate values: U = 0.03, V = 23.7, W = 24.5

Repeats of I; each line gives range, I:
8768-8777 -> -1.8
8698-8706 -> -2.2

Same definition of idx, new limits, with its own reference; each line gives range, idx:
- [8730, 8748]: 8743.29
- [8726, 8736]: 8735.24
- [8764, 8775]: 8765.46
